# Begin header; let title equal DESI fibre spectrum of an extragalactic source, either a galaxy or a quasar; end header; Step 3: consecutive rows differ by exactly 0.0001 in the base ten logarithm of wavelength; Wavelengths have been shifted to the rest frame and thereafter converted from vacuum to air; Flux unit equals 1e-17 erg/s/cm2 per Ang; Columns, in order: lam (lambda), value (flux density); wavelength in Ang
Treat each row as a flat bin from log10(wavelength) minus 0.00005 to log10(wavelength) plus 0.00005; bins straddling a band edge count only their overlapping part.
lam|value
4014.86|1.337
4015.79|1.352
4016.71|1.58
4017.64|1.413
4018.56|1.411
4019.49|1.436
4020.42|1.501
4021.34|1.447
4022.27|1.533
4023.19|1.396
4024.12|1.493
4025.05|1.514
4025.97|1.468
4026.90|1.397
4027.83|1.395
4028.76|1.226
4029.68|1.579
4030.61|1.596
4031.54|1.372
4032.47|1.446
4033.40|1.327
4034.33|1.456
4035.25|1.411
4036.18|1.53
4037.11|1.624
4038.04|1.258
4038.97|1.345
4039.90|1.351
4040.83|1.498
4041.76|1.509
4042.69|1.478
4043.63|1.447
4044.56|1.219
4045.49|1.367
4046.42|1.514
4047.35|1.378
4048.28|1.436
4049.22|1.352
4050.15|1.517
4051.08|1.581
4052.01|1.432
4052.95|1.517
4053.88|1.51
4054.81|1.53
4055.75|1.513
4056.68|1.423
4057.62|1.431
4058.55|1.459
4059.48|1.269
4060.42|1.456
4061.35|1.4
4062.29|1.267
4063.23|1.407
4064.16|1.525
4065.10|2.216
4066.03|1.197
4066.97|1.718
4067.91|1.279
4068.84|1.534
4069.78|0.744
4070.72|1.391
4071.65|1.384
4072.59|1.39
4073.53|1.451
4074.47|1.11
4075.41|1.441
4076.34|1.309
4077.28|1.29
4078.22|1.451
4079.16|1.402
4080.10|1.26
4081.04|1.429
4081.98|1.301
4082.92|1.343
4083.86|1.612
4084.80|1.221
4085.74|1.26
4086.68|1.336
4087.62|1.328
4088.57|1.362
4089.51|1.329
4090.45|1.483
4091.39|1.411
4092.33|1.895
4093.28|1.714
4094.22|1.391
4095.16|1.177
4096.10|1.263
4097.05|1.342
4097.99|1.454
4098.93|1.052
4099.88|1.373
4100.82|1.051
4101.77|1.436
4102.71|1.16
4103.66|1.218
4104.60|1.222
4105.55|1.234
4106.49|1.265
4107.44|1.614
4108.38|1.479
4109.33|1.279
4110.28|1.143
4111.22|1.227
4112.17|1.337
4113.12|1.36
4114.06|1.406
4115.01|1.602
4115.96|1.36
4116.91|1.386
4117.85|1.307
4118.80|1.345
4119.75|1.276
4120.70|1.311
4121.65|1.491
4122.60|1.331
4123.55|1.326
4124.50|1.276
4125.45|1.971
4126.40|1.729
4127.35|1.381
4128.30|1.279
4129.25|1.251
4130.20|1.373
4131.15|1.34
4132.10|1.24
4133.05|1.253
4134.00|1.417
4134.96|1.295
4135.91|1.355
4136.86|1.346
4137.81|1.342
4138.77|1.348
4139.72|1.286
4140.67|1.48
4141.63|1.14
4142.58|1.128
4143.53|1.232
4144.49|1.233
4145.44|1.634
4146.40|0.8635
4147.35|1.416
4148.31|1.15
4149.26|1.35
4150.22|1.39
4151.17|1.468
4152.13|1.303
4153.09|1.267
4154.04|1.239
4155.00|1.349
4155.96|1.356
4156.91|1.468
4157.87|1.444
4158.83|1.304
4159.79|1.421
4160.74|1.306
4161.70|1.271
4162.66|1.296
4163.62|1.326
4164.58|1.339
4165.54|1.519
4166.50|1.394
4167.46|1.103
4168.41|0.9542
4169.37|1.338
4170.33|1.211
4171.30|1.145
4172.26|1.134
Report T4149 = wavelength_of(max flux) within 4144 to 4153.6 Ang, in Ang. 4145.44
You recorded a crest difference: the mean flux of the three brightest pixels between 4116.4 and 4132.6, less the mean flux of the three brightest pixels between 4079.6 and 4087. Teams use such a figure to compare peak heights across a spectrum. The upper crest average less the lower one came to 0.27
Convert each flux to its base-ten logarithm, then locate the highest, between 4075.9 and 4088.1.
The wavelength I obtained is 4083.86 Ang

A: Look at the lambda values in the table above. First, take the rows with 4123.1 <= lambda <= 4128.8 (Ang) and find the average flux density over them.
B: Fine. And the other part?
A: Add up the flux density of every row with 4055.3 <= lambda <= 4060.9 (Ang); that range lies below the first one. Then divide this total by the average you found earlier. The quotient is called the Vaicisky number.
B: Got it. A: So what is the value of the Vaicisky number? 5.7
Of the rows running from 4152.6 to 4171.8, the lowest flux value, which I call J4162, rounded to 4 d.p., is 0.9542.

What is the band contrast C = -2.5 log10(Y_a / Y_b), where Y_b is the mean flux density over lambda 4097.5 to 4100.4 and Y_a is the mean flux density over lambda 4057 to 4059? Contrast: -0.12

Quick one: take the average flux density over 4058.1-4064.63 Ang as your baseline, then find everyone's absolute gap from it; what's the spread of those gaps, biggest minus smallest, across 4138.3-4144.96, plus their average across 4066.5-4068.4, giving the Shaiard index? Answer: 0.44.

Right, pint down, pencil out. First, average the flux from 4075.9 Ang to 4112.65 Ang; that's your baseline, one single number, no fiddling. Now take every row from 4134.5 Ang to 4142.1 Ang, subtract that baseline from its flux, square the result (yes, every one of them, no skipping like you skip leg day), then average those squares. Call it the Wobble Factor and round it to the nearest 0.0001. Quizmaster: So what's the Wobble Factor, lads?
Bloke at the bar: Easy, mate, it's 0.0083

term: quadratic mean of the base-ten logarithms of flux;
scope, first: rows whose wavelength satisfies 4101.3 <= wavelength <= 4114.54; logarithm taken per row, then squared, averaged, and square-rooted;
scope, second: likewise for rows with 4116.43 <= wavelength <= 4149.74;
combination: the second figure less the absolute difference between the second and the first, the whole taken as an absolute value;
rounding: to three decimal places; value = 0.123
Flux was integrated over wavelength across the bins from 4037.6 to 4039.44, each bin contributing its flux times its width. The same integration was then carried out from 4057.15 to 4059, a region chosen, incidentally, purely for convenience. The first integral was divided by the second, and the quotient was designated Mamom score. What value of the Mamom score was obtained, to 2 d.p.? 0.90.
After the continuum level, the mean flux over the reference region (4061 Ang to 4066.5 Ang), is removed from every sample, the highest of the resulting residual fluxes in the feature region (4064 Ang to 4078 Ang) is 0.71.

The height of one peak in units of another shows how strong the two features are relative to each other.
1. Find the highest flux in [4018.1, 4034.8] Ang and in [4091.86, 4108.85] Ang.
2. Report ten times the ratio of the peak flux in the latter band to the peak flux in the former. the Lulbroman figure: 11.9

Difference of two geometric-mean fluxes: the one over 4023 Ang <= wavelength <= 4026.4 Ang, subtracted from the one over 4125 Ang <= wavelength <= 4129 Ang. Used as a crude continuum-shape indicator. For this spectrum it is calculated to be 0.10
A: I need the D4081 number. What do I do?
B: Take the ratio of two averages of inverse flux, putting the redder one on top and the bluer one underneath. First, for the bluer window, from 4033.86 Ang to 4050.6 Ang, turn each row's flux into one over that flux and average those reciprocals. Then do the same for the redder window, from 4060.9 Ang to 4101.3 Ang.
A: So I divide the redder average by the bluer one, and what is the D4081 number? 1.06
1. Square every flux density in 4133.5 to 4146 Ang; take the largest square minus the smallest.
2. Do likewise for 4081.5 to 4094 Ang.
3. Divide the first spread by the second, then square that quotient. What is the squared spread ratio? 0.4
